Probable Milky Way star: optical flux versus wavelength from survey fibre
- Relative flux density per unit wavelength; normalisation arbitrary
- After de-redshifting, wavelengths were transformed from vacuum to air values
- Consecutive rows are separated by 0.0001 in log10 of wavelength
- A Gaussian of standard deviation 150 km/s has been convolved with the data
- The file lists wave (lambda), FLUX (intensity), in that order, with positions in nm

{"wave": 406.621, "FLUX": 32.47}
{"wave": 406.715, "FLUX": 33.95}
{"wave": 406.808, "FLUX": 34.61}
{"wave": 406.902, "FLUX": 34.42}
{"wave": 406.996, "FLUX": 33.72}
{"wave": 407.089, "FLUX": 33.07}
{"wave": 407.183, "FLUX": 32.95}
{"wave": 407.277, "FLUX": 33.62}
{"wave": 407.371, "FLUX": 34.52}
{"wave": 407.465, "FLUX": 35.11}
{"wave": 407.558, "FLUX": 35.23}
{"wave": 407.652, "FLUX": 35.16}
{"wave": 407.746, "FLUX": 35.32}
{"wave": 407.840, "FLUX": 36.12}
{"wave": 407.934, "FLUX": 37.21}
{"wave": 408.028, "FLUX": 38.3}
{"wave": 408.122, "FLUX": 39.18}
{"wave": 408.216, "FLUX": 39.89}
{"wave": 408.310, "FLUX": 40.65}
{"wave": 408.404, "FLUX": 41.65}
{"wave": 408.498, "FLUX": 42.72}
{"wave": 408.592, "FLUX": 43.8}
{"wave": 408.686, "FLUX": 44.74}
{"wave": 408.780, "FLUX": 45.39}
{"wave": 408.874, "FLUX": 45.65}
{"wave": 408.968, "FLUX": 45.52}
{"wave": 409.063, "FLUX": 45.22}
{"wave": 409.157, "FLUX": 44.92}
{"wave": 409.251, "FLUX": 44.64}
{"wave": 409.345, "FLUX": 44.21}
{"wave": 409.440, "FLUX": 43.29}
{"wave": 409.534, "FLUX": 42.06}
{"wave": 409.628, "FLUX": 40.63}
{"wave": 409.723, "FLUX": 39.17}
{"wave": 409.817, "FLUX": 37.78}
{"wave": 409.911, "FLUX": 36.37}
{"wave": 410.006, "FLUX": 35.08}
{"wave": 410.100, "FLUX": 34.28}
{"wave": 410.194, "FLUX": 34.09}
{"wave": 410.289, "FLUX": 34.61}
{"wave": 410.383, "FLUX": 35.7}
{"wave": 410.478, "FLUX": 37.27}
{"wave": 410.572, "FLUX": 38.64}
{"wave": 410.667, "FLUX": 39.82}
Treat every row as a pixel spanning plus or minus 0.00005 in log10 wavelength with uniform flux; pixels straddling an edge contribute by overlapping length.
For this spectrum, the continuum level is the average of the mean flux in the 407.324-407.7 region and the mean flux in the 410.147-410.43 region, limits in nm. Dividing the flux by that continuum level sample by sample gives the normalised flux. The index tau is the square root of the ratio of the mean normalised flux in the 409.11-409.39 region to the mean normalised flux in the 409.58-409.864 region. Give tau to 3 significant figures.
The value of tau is 1.07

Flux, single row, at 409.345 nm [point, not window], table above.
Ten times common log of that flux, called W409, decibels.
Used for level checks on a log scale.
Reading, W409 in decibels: 16.5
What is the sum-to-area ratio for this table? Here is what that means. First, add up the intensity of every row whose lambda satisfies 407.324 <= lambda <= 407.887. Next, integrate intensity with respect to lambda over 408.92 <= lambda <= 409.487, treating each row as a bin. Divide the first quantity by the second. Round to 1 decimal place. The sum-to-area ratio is 8.4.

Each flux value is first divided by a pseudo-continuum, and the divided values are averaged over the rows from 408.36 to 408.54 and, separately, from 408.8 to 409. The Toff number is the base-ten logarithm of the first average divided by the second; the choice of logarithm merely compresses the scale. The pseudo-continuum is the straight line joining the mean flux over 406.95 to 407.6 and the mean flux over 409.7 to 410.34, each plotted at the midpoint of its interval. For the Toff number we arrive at -0.030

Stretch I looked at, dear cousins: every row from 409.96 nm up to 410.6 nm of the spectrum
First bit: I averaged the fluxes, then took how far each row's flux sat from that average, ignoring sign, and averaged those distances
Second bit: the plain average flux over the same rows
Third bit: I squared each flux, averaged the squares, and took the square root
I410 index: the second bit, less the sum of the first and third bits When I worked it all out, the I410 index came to -1.4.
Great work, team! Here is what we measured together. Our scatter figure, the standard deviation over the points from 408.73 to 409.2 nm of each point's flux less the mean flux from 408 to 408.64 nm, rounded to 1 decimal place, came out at 0.3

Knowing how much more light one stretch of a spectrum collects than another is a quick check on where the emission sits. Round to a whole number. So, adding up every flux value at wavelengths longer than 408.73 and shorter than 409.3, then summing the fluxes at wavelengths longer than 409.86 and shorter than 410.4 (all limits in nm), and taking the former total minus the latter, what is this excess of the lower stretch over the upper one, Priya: 61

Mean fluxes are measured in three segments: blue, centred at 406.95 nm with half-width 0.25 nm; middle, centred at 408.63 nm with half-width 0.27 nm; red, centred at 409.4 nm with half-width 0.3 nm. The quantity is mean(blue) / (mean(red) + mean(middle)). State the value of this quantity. 0.39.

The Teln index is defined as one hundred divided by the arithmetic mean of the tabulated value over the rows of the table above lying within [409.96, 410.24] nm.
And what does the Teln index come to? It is 2.9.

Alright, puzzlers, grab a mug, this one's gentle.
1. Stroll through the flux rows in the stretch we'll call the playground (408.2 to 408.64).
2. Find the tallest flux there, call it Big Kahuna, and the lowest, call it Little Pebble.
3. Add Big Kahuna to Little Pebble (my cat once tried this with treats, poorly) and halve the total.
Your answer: 42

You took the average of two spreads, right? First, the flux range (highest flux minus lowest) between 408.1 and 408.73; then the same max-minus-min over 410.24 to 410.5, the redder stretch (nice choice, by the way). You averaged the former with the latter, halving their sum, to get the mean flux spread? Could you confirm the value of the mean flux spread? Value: 4.1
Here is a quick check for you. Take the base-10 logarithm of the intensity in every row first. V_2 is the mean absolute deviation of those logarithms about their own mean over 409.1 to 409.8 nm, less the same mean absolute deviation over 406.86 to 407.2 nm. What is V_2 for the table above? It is 0.011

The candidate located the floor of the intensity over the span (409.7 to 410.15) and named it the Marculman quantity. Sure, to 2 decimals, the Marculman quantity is 34.28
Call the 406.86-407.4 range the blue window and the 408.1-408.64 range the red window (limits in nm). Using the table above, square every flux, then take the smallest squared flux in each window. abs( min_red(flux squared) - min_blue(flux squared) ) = 449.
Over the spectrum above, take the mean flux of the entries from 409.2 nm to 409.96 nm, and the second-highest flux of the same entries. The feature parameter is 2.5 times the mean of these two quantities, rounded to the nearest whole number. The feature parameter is 107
